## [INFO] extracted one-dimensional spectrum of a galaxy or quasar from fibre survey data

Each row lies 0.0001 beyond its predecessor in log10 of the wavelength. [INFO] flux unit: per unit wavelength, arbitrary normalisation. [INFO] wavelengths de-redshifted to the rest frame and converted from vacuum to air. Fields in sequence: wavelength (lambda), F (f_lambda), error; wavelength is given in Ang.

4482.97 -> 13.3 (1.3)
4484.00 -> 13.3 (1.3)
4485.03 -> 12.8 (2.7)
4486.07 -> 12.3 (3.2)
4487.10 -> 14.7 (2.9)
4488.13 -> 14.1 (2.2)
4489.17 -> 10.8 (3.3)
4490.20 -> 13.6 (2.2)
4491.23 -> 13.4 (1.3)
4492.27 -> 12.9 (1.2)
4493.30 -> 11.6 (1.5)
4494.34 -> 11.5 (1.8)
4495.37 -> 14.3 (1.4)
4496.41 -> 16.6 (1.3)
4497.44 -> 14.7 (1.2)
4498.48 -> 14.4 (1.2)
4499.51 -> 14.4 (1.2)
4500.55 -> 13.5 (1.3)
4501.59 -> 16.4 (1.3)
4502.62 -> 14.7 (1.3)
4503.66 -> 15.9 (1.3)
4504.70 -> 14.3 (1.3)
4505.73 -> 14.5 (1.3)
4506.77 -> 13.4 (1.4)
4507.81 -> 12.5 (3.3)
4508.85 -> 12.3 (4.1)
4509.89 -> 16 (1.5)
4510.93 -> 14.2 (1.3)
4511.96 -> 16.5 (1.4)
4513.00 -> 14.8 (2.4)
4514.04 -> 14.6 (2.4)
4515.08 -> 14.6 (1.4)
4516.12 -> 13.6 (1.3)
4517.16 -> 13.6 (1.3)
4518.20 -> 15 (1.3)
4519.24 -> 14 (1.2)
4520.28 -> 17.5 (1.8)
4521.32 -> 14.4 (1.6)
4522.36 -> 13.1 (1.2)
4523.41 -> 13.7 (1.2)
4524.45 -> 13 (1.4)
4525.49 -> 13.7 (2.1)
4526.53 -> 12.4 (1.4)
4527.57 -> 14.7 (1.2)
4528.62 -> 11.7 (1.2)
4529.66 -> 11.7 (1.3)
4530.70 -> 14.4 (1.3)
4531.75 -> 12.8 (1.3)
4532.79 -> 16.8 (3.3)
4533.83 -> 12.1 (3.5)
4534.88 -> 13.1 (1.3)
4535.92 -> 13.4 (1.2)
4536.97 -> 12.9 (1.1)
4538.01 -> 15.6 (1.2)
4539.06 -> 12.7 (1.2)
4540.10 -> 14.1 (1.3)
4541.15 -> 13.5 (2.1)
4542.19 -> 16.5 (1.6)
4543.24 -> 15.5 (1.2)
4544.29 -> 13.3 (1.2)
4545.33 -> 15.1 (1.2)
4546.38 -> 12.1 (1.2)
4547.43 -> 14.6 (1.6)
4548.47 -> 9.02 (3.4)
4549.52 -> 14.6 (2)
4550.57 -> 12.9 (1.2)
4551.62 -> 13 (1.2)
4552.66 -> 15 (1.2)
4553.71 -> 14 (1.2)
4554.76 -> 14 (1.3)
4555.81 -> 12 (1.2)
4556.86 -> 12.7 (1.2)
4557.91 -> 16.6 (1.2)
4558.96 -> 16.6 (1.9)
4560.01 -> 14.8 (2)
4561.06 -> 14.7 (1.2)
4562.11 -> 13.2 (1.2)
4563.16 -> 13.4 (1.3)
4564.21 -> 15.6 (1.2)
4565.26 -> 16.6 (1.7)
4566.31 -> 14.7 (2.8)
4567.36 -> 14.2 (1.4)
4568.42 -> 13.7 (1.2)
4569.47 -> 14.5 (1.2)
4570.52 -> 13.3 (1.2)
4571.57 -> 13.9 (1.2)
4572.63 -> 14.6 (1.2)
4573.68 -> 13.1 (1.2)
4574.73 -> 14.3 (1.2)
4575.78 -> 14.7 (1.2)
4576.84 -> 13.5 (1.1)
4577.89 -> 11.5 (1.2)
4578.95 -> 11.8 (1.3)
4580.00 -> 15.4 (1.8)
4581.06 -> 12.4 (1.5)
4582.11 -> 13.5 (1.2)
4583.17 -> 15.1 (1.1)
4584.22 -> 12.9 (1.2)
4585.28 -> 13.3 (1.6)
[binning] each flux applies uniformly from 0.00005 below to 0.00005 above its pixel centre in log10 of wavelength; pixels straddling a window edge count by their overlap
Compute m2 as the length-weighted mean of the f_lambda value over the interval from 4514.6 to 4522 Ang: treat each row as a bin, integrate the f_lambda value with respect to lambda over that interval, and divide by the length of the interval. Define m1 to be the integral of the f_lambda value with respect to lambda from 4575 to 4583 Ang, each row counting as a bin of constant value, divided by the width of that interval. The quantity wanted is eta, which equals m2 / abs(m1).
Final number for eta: 1.10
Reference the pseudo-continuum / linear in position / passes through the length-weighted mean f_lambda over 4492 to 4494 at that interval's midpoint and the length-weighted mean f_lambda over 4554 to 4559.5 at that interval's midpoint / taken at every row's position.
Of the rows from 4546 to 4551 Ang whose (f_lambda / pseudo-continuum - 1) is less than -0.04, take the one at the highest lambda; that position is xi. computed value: 4550.57 Ang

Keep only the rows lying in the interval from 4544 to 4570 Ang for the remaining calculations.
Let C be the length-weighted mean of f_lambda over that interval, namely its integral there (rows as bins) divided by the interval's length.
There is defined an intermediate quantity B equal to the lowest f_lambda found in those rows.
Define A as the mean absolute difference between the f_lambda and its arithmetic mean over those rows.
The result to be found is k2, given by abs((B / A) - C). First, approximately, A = 1.21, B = 9.02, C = 14.0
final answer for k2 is 6.6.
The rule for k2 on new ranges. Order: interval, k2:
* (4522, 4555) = 5.7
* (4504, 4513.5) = 2.6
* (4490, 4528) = 3.0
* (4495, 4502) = 0.1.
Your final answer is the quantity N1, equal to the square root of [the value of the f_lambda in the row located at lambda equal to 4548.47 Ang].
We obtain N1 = 3.0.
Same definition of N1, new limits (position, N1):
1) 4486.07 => 3.5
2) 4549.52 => 3.8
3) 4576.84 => 3.7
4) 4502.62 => 3.8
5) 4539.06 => 3.6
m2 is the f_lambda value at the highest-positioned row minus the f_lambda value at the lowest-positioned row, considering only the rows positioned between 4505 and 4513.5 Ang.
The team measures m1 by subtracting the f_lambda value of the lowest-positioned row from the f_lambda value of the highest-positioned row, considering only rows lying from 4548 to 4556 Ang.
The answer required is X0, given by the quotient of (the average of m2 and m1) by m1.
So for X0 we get 0.55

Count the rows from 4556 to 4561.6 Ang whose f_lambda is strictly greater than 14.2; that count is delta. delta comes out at 4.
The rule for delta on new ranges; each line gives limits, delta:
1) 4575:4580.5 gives 2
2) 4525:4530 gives 1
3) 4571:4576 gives 3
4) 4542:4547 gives 3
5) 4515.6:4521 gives 2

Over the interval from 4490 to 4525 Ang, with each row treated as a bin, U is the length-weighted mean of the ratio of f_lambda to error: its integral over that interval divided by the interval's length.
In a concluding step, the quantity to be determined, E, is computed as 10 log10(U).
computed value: 10.0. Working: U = 9.9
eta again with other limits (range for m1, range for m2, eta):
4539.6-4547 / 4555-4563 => 1.00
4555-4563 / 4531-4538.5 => 0.97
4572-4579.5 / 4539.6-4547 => 1.07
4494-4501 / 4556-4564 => 1.02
